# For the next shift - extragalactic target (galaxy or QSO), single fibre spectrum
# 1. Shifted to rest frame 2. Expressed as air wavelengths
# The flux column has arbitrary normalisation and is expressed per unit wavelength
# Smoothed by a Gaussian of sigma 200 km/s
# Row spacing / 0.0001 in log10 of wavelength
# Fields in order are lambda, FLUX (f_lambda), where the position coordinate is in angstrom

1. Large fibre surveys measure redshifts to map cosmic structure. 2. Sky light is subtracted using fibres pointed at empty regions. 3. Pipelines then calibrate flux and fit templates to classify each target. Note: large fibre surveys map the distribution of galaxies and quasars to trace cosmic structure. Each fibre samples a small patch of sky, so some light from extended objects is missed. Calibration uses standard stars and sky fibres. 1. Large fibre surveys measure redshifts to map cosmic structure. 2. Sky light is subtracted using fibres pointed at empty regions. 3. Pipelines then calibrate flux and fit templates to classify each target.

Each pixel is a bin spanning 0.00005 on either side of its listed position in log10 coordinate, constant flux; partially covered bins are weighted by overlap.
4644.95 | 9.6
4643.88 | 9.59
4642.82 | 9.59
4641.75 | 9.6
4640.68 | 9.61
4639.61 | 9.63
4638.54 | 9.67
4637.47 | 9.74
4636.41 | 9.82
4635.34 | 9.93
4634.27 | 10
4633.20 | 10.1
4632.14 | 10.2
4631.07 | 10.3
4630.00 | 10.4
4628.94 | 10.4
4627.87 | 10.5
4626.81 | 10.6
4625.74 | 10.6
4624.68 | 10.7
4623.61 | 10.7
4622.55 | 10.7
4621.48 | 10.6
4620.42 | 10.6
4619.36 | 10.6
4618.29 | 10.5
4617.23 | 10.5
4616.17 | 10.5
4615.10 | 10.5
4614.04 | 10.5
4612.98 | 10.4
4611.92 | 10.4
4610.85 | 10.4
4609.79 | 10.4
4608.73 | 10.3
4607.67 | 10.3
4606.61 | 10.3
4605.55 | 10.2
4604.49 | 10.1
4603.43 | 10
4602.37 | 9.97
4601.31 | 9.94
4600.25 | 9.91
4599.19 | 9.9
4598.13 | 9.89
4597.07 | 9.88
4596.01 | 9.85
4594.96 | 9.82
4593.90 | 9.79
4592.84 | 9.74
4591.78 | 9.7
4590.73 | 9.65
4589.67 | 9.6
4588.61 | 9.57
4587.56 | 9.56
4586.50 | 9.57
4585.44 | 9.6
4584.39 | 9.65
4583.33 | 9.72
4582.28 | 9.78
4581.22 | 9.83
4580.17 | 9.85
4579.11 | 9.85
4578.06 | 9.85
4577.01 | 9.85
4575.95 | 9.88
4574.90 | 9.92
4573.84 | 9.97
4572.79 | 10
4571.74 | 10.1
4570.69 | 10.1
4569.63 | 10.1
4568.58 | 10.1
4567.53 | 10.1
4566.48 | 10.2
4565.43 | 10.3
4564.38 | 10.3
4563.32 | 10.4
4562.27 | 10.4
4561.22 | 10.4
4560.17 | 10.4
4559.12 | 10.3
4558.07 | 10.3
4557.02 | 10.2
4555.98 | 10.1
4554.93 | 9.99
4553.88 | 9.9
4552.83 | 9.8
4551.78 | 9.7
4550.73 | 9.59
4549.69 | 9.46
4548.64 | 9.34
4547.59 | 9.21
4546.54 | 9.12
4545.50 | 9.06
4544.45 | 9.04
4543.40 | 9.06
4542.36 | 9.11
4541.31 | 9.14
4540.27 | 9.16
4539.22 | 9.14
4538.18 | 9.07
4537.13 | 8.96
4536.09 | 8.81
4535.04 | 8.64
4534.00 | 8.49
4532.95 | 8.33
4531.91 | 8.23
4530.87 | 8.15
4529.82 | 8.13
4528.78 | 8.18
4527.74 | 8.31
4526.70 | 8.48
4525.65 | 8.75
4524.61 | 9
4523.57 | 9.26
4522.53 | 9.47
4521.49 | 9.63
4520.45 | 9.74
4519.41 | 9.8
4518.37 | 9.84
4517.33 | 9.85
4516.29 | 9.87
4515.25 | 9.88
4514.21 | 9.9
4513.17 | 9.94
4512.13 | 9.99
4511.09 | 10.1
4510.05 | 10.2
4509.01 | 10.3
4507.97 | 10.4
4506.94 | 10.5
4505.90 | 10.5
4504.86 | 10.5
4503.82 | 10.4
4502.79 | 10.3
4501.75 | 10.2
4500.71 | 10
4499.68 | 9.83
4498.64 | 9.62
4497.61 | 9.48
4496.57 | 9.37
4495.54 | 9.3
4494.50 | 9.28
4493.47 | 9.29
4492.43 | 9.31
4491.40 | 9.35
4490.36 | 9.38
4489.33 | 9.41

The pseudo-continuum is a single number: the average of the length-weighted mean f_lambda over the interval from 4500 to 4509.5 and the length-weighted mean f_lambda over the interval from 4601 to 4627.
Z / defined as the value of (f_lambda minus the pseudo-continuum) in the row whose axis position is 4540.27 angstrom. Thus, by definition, -1.22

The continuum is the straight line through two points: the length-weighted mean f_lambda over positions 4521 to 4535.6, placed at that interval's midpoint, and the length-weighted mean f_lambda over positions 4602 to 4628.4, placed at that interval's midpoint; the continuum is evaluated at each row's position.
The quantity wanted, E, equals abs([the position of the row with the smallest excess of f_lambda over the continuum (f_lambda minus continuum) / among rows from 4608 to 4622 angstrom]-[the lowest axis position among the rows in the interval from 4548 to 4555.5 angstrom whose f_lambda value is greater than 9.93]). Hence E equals 53.8 angstrom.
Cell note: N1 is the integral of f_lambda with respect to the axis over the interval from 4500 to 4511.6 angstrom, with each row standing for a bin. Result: 120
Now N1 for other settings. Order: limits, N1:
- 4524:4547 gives 201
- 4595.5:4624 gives 293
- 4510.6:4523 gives 122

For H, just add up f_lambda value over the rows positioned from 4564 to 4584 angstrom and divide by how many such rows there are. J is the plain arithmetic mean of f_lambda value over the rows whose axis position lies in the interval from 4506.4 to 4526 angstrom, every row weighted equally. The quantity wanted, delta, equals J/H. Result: 0.982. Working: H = 10.0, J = 9.8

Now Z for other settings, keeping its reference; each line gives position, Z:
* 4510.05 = -0.18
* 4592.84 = -0.64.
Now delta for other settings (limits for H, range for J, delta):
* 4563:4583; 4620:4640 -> 1.025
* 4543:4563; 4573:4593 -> 0.999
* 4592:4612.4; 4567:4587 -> 0.983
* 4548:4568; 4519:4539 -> 0.876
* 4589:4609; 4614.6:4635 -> 1.054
